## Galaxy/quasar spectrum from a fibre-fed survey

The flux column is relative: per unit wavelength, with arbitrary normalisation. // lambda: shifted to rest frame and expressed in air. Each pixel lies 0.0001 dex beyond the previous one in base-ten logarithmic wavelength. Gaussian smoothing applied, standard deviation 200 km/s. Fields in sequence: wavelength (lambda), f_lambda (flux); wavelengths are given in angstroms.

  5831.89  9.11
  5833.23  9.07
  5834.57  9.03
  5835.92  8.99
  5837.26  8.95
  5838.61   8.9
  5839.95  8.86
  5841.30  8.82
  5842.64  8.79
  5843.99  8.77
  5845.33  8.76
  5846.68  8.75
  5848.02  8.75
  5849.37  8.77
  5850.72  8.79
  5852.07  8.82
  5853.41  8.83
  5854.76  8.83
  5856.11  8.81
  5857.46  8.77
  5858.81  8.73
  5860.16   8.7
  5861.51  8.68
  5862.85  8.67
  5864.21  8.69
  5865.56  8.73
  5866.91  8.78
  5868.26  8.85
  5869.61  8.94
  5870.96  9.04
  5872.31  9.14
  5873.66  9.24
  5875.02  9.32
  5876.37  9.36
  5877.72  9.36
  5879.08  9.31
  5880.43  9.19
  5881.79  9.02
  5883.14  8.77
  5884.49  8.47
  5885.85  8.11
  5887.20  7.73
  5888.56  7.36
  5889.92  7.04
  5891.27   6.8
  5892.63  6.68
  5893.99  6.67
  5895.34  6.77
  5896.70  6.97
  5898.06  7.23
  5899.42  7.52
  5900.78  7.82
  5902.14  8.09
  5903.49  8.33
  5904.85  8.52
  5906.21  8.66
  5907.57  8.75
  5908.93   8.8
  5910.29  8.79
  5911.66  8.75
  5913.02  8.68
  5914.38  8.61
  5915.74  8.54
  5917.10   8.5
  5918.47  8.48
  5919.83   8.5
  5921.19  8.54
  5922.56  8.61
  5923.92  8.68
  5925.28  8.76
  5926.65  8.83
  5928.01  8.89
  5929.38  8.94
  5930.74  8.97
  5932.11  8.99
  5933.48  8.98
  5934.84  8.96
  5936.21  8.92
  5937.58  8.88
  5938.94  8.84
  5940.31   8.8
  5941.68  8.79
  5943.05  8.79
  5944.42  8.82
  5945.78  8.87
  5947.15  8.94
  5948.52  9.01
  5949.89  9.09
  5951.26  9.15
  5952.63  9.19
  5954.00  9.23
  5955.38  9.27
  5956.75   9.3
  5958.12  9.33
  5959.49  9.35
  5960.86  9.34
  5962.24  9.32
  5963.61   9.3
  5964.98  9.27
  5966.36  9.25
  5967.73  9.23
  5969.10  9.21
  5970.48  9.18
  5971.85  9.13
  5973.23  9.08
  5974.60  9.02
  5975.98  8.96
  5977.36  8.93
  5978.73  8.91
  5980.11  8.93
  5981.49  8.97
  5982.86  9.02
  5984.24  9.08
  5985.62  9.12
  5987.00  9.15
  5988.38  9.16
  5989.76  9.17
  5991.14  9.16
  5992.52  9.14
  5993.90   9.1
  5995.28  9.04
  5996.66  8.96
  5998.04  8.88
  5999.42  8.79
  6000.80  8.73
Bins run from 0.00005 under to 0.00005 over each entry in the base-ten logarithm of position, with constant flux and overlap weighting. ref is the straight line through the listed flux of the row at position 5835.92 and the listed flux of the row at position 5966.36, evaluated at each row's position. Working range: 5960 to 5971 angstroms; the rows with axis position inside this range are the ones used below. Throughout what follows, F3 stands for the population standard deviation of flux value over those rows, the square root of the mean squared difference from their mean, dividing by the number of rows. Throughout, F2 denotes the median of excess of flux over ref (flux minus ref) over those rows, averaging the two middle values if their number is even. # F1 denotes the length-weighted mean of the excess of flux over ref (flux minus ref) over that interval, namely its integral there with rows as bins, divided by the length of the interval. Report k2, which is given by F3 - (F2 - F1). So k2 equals 0.06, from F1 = 0.02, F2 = 0.01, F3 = 0.05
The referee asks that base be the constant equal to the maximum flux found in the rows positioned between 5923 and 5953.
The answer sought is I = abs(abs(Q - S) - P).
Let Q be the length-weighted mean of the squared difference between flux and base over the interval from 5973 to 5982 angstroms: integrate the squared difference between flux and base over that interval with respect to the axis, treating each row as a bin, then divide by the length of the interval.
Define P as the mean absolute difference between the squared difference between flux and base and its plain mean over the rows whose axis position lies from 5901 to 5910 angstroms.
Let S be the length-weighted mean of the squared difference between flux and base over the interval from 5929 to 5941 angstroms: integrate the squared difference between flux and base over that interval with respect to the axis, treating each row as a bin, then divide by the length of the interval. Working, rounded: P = 0.3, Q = 0.05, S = 0.08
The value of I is 0.29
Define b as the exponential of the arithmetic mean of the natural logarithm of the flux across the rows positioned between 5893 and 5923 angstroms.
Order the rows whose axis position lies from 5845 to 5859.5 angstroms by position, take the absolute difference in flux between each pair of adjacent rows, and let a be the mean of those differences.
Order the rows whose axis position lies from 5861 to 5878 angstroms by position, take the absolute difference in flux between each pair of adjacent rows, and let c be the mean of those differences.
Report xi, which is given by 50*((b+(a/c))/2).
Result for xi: 212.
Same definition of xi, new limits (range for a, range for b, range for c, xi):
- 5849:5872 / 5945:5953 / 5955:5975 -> 258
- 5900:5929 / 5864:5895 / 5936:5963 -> 267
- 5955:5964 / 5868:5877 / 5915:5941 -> 241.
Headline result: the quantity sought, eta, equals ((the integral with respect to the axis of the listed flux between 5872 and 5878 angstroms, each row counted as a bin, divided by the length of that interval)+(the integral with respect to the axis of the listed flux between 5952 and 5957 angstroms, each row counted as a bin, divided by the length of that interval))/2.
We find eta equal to 9.26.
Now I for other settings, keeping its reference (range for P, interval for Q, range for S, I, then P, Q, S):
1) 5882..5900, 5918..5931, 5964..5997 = 1.60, 1.8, 0.25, 0.02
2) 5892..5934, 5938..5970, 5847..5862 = 1.36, 1.5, 0.05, 0.18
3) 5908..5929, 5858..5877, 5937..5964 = 0.05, 0.1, 0.13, 0.06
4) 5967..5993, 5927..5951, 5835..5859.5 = 0.04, 0.0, 0.08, 0.14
